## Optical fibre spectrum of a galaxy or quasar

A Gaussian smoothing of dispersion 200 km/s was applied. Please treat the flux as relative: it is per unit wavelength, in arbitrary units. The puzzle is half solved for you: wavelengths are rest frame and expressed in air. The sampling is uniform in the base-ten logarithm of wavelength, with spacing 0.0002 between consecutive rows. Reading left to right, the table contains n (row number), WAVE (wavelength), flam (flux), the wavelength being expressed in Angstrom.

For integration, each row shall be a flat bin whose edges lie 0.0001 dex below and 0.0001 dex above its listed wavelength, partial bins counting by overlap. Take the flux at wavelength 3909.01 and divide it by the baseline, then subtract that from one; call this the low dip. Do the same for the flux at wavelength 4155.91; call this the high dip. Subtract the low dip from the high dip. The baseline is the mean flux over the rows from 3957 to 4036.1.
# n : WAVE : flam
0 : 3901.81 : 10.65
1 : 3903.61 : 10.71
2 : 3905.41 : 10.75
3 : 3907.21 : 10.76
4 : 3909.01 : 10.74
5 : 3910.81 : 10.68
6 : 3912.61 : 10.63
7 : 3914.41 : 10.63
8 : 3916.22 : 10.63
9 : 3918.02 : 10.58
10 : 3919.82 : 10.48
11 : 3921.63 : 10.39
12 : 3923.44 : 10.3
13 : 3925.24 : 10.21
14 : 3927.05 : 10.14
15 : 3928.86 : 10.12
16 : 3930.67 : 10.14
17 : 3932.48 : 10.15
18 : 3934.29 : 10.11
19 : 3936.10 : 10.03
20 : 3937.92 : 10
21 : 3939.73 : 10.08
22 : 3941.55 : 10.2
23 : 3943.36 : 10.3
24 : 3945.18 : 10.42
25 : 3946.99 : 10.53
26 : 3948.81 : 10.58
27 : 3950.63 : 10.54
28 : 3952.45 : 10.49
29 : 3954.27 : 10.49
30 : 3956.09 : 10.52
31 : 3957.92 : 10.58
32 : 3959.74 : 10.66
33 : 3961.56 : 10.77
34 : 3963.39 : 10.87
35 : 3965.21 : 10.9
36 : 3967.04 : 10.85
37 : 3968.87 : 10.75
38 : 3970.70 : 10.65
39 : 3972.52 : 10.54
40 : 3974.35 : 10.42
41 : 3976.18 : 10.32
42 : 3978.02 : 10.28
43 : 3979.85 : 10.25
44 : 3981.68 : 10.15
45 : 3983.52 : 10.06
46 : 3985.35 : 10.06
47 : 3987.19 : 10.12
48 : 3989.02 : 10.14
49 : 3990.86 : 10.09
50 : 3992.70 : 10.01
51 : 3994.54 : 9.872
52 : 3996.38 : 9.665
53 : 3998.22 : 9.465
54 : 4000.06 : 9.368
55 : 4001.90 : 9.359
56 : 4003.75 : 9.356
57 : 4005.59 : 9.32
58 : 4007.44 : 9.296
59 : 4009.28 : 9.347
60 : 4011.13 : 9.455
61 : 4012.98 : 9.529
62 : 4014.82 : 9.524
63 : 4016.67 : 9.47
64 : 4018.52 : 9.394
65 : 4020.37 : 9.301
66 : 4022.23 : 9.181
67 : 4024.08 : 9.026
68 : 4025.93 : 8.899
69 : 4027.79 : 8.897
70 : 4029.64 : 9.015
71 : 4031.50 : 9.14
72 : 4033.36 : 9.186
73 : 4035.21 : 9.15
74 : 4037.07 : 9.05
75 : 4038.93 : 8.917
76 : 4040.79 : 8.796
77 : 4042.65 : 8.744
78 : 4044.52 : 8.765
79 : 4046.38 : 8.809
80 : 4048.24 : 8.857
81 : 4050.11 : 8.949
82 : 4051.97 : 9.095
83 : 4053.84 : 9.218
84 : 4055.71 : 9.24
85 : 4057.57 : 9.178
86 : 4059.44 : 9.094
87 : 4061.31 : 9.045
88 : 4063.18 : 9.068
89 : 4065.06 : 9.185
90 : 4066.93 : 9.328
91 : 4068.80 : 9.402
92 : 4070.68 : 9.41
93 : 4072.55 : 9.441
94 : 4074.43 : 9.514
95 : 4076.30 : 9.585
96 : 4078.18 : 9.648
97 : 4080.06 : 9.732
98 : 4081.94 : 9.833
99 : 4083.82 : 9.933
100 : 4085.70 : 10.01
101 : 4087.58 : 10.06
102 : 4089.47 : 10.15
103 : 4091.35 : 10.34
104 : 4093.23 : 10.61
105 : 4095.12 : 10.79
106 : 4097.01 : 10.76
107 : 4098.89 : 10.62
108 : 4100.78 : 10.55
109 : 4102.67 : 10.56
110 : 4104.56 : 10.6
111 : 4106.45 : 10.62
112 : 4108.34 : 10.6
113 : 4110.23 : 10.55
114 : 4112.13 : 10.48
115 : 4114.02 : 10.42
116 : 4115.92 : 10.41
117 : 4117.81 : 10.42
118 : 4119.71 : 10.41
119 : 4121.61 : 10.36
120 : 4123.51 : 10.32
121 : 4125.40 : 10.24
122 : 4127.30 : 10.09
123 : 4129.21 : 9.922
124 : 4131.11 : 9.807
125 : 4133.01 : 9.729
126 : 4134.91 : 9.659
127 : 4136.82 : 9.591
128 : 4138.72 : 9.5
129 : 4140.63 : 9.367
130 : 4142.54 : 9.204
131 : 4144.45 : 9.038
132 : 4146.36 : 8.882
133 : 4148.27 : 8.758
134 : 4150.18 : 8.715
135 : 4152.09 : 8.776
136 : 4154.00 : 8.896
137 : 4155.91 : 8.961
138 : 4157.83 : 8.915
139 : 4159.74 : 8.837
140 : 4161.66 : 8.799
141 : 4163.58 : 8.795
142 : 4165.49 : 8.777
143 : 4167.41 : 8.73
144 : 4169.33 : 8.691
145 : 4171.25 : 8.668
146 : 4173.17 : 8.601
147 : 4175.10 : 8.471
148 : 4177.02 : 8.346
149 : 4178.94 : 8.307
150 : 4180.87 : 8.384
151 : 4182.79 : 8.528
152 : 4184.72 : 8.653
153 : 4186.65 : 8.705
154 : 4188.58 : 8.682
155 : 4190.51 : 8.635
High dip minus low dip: 0.18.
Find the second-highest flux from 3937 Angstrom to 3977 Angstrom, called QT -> 10.87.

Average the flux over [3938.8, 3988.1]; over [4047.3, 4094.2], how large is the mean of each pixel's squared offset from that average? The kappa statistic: 1.1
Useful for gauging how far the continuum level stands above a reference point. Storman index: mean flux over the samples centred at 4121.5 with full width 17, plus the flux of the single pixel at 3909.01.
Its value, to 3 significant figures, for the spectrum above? 21.0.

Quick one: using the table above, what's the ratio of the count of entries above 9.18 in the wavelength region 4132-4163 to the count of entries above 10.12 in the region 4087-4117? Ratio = 0.40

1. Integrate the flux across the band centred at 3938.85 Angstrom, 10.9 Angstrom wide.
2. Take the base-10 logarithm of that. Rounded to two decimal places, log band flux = 2.04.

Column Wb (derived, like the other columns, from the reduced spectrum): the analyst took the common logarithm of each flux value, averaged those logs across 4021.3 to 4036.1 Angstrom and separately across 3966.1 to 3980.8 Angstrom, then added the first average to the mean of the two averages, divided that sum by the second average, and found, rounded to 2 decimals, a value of 1.91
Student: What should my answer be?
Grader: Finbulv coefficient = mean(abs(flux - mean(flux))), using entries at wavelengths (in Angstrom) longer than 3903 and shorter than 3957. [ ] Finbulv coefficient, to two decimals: 0.21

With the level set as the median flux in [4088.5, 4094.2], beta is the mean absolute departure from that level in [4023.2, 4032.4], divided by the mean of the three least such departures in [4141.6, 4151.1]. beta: 1.0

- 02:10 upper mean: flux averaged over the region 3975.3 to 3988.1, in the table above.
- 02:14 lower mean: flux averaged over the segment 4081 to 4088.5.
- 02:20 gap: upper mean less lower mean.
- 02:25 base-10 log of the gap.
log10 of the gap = -0.7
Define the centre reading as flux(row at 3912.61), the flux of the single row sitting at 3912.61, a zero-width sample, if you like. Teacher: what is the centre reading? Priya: 10.63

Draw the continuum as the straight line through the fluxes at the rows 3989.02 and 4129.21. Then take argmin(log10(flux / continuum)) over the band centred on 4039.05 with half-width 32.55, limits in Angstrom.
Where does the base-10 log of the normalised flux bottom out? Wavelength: 4042.65 Angstrom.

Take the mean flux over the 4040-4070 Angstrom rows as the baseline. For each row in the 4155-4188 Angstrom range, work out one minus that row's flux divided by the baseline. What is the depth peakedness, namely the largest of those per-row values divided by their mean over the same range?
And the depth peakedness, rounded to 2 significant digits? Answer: 1.9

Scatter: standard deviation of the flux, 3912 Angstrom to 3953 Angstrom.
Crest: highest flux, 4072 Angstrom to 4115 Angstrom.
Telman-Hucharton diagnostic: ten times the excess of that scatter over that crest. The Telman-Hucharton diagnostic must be -106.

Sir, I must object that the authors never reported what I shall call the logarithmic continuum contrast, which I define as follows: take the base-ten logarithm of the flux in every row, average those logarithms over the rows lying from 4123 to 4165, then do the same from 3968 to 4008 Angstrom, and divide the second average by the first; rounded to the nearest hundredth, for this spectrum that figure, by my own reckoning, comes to 1.03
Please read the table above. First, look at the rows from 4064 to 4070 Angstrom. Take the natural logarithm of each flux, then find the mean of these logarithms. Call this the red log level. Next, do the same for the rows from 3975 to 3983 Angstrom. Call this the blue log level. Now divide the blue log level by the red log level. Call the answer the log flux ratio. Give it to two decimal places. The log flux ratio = 1.04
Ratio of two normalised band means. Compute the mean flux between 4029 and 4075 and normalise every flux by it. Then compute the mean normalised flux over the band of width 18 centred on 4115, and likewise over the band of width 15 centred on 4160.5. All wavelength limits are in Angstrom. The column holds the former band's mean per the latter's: 1.18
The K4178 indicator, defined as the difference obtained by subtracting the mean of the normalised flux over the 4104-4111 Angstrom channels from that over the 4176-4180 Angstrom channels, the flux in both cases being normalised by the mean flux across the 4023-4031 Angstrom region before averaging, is -0.25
